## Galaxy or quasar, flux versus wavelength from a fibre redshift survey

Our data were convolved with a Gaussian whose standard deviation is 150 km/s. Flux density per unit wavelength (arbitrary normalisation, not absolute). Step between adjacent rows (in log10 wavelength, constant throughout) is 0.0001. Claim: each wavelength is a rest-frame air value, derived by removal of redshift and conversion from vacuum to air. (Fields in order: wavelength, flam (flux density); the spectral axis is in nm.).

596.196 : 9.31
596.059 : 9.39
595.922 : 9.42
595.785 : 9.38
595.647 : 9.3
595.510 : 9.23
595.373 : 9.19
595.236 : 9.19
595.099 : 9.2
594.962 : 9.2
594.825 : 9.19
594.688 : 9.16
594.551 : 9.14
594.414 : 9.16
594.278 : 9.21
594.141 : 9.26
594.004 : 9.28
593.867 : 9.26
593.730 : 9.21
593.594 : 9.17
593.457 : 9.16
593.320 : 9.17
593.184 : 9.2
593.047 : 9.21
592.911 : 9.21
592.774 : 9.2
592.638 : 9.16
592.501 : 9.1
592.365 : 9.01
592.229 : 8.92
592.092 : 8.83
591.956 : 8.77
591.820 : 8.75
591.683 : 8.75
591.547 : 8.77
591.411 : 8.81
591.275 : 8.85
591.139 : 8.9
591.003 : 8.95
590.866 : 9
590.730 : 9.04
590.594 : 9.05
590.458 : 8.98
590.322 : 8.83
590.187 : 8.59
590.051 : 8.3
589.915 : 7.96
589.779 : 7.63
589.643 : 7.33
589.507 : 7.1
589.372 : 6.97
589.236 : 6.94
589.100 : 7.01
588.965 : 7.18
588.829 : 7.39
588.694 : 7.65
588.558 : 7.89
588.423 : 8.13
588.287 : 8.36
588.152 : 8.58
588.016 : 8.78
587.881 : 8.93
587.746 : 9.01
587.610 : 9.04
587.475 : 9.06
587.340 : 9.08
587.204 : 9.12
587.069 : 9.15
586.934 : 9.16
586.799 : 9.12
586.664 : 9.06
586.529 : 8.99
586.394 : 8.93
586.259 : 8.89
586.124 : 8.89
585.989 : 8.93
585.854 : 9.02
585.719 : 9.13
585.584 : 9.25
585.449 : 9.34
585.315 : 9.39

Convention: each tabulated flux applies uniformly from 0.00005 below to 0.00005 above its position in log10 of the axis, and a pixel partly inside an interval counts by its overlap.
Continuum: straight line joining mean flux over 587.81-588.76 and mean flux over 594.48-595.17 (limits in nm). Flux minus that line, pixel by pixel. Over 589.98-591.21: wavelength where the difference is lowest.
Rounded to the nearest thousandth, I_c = 590.051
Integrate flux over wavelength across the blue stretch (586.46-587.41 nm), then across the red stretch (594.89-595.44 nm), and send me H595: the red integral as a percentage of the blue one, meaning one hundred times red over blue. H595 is 59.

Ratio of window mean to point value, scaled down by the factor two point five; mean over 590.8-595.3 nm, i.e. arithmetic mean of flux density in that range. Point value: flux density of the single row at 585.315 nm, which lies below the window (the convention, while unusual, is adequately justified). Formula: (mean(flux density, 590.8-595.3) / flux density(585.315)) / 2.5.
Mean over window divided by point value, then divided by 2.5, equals 0.386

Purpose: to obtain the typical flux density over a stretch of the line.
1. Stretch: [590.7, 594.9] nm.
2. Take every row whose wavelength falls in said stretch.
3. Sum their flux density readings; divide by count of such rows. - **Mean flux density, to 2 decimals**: 9.06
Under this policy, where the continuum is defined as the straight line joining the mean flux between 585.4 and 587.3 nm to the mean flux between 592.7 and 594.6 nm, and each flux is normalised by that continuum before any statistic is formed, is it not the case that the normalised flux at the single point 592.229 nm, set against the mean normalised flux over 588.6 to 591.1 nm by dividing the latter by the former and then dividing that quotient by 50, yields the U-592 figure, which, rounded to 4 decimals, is 0.0180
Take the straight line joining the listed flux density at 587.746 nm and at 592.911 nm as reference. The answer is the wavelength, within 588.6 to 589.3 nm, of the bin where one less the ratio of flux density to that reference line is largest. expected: 589.236 nm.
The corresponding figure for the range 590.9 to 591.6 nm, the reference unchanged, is 591.547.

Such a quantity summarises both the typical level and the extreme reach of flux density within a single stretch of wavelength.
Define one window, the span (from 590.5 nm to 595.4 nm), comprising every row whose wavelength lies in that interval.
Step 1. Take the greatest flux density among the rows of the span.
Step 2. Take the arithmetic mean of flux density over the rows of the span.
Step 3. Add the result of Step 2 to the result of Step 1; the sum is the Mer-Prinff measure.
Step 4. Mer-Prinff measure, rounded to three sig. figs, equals 18.4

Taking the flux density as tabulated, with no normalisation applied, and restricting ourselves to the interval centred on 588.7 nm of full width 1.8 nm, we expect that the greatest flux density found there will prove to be 8.93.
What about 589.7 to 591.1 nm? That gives 9.05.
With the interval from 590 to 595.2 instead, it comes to 9.28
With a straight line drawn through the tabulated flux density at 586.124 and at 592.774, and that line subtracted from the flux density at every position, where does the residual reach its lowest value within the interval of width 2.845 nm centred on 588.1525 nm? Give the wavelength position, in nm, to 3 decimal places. 589.236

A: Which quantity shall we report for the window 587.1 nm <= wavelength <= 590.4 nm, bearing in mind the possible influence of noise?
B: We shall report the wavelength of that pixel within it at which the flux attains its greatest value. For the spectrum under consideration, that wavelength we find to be 587.204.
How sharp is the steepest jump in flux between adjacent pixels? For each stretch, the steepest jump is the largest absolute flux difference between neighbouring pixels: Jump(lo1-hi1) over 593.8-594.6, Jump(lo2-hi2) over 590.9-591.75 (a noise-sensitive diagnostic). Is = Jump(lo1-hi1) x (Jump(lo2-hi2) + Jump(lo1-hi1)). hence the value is 0.005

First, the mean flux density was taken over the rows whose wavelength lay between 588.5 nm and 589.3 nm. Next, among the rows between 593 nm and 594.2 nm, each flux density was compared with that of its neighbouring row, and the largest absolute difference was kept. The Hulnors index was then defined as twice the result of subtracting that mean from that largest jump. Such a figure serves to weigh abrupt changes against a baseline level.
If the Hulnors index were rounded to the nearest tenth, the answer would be -14.6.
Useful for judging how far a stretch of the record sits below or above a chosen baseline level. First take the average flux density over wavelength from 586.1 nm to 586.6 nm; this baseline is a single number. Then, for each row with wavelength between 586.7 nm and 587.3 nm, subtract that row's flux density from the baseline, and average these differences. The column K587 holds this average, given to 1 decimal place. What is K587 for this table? -0.2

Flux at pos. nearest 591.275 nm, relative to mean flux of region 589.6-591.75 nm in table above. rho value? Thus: 1.03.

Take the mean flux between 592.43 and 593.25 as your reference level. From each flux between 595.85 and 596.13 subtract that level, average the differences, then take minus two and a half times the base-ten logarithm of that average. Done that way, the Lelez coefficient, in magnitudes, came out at 1.6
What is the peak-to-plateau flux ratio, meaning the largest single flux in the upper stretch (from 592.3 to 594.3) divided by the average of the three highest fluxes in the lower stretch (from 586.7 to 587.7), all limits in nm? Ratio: 1.01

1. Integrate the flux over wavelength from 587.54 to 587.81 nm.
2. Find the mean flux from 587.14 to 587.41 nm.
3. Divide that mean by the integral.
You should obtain 3.7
